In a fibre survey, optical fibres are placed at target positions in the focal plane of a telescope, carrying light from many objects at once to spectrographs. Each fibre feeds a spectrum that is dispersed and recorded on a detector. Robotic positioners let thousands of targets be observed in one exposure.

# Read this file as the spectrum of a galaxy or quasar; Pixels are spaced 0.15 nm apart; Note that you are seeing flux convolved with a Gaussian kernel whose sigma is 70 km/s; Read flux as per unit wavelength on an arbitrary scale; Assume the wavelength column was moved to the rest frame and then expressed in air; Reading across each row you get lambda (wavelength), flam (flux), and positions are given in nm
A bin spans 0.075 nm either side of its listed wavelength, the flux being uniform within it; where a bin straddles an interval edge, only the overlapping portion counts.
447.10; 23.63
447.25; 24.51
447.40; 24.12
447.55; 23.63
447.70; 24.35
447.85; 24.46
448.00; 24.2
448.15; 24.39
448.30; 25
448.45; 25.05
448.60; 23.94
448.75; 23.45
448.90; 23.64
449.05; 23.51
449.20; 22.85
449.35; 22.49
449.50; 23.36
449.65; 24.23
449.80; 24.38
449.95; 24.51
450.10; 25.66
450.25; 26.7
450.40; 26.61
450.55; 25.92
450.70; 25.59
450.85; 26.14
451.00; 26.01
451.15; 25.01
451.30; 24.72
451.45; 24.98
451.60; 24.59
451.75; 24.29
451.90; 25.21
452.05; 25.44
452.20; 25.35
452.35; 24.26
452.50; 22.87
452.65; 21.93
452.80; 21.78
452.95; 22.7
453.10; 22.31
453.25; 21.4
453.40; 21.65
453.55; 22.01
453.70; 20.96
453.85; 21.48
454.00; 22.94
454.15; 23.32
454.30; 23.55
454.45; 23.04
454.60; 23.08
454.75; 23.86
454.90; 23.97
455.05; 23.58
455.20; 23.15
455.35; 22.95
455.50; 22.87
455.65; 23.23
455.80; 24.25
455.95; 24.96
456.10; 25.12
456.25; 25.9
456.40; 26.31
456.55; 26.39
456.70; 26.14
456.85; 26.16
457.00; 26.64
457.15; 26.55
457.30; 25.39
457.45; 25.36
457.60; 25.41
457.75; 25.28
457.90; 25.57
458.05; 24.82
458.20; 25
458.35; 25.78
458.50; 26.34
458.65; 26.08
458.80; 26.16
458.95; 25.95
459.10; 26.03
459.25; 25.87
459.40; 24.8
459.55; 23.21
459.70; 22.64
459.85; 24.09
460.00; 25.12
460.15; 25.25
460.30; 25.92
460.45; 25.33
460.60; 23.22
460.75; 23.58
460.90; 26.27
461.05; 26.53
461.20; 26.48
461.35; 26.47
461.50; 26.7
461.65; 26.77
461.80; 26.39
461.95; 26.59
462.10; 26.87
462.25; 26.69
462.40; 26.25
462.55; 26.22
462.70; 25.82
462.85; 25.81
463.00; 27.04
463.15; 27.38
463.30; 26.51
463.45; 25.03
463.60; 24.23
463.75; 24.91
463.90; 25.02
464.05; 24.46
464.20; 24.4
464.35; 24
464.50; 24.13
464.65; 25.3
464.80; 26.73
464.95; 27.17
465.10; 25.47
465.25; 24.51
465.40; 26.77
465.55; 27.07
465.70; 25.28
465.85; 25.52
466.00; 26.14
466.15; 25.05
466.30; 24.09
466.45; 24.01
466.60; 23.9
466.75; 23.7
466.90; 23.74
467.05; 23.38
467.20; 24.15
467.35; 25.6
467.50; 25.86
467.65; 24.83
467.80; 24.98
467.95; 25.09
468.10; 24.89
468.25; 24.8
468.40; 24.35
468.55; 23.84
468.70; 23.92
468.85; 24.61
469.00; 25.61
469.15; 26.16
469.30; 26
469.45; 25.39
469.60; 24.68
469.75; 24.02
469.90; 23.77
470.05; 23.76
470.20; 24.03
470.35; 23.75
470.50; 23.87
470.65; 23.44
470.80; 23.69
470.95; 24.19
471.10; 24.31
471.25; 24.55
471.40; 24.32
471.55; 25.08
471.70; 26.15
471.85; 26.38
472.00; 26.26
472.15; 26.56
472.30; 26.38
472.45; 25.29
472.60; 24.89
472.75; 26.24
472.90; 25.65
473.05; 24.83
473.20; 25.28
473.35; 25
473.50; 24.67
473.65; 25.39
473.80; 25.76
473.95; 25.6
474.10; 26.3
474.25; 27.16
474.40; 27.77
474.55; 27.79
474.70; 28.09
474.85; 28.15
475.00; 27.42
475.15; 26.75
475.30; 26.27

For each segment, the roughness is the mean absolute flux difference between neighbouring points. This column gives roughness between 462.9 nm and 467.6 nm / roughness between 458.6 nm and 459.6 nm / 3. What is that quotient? 0.45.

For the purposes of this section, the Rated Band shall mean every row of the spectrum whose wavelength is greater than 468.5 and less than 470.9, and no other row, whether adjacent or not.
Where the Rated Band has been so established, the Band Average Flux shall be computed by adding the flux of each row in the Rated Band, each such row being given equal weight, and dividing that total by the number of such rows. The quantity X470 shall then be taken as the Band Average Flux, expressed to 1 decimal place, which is 24.4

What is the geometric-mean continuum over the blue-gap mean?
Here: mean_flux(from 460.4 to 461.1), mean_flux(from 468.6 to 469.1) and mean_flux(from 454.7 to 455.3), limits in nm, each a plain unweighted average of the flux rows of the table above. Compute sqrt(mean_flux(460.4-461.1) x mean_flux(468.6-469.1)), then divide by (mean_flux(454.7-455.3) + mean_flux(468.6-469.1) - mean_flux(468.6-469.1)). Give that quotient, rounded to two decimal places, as 1.05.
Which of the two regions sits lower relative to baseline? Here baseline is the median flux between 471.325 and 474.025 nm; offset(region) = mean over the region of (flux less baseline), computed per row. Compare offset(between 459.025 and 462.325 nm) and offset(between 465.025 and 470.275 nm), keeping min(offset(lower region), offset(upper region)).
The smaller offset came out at -0.67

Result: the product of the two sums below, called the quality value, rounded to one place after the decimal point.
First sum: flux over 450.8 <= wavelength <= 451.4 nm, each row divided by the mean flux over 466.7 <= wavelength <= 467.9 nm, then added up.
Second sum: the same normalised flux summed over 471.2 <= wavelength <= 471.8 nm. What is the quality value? 16.9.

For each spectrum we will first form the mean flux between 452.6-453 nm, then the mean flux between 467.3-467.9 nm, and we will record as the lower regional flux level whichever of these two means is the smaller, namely 22.1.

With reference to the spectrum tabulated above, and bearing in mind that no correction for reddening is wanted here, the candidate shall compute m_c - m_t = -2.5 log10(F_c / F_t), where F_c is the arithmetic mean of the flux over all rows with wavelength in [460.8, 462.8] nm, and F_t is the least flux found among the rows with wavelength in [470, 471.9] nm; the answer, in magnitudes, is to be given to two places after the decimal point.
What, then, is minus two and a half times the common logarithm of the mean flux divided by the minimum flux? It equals -0.13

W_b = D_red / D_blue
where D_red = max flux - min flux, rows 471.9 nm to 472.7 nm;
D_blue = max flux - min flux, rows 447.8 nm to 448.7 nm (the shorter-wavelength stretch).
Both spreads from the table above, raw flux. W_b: 1.5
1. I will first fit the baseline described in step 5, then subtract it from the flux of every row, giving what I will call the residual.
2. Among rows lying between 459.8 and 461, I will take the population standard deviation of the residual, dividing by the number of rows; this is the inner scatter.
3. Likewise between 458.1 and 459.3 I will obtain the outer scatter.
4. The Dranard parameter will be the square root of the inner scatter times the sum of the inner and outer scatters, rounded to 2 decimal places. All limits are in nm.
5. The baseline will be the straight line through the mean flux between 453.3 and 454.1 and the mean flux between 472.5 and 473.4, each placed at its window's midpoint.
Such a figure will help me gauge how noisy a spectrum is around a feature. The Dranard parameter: 1.19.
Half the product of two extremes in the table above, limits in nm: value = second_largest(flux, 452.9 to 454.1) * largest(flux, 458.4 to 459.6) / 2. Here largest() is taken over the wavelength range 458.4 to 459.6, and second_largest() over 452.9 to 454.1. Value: 299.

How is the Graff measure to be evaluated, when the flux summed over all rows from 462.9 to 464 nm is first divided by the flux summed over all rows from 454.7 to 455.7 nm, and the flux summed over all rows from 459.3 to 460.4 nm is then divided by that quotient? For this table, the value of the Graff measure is 155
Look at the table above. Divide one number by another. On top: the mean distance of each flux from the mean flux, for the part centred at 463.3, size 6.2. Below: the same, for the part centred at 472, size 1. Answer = 2.0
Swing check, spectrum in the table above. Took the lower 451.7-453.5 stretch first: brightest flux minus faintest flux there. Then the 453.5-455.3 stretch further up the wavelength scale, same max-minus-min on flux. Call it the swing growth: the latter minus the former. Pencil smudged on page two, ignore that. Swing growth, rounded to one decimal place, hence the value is -1.0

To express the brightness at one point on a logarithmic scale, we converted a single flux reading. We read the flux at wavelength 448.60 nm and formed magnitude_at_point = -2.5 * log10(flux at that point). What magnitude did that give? -3.45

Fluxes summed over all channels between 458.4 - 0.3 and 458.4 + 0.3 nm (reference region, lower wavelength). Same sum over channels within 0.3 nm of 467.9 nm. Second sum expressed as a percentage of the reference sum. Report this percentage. 97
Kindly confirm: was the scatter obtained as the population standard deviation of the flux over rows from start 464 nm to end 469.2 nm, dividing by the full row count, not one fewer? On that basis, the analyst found 1.00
